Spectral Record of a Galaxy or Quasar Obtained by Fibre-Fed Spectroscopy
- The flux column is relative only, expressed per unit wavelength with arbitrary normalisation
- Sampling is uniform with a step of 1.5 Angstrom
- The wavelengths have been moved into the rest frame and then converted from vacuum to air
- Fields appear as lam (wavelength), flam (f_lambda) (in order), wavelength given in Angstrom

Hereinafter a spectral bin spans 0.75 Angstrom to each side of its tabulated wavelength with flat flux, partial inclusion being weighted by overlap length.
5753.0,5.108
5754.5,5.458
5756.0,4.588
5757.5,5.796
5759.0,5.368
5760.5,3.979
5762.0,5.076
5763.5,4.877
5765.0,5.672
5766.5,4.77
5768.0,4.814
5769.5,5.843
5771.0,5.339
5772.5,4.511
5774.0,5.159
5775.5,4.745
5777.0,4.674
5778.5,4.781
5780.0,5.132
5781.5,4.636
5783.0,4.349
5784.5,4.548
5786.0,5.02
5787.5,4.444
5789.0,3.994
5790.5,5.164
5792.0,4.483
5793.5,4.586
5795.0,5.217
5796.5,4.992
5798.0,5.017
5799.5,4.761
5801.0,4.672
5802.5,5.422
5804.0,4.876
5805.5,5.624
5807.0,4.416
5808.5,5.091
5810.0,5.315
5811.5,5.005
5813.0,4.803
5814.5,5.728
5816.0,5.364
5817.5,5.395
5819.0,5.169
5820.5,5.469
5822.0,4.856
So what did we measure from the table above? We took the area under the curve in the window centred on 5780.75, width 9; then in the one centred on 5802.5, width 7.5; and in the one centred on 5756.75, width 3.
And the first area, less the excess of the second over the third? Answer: 20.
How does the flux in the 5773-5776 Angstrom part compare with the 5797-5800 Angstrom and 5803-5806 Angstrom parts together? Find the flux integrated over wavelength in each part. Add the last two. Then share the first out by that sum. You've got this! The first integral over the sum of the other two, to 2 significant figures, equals 0.49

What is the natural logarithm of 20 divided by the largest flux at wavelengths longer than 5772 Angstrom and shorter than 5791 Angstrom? 1.35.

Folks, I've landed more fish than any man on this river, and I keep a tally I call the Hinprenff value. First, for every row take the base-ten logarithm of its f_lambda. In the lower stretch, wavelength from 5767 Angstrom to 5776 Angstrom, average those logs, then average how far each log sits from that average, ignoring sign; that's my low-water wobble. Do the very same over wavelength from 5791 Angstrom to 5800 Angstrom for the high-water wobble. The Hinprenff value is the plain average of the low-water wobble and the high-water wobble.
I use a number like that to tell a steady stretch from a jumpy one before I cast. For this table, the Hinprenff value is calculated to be 0.027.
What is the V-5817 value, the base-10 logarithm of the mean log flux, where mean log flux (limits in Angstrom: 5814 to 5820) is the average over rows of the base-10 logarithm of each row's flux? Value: -0.135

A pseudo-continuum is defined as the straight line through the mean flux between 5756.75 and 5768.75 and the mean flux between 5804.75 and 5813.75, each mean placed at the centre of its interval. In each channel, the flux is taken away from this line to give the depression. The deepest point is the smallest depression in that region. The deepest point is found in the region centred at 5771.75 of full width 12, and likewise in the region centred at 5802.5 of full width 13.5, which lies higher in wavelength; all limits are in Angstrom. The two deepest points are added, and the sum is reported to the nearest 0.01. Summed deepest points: -1.38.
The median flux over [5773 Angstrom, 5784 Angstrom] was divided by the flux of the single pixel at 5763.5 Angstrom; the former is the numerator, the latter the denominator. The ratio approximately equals 0.97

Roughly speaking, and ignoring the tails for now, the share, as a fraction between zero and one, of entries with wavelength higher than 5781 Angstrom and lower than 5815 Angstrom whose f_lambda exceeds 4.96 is 0.48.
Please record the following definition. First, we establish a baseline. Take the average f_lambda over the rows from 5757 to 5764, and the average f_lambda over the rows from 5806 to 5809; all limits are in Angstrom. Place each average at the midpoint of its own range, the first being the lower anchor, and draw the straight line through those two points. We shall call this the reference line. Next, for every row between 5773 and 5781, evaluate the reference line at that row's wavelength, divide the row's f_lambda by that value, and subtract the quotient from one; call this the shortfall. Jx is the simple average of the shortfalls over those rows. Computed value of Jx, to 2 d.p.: 0.01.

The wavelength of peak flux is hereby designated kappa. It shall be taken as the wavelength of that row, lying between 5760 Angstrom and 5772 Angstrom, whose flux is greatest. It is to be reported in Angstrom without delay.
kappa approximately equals 5769.5 Angstrom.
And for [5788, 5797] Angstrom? 5795.0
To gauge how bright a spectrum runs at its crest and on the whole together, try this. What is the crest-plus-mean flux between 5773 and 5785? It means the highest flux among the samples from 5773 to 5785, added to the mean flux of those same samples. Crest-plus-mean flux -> 9.9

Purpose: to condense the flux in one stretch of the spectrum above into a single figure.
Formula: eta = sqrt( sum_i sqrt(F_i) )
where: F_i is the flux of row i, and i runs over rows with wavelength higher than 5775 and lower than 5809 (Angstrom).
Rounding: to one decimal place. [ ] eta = 7.1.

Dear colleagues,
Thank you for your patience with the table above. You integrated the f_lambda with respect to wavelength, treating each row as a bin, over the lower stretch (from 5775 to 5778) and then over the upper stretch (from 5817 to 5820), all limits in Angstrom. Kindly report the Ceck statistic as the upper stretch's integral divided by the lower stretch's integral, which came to 1.12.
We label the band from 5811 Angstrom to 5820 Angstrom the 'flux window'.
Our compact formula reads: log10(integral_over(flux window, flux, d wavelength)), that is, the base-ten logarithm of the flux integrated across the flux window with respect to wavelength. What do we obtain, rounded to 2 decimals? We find 1.67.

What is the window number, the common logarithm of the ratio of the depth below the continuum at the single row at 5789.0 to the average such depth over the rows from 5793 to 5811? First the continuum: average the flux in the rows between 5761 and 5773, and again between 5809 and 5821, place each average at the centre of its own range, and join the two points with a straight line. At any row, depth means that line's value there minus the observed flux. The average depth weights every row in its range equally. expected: 0.7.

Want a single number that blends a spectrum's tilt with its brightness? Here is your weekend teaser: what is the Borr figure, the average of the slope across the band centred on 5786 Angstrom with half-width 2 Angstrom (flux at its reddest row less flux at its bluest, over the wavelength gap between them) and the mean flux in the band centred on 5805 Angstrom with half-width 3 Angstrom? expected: 2.52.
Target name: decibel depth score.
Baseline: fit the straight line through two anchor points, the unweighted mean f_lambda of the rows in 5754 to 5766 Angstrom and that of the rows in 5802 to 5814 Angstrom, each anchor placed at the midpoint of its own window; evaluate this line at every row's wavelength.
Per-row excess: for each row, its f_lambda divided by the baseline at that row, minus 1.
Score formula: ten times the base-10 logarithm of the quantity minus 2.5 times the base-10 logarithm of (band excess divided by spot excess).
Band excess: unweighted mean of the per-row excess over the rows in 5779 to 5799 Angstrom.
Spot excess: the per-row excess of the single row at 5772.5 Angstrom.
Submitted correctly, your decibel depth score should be -2.5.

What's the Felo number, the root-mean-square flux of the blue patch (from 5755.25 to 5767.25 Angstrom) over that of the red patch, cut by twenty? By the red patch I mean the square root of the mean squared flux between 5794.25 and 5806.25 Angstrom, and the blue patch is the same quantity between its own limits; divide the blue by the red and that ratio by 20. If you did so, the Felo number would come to 0.0497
